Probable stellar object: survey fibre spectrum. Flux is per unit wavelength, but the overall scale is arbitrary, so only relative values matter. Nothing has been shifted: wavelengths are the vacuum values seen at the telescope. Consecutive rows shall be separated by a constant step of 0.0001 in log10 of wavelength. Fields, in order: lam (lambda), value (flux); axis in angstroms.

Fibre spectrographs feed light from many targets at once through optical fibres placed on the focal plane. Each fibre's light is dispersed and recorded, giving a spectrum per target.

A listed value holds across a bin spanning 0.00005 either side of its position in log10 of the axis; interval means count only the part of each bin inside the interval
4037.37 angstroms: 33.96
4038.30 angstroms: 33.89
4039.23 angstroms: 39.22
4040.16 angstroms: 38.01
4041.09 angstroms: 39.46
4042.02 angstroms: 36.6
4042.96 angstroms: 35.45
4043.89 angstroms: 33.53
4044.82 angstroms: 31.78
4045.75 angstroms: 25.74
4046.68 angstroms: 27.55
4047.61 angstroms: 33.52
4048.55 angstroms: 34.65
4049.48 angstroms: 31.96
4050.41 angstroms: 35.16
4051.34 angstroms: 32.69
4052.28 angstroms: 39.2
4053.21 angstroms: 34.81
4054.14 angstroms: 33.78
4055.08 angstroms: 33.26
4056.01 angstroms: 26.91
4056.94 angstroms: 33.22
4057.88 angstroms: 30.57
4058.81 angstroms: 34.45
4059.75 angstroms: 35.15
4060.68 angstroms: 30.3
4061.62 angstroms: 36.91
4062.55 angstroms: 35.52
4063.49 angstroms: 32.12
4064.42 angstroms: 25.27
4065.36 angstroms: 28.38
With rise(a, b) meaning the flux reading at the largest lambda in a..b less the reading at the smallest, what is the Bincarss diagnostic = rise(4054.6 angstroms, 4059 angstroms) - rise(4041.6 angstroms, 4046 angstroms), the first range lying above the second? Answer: 12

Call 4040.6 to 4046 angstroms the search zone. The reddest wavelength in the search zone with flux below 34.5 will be 4045.75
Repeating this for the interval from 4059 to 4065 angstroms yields 4064.42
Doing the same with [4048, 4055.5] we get 4055.08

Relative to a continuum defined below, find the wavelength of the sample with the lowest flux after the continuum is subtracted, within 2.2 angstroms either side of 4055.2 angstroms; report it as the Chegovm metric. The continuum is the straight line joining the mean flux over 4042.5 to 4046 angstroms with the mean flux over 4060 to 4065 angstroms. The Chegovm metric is 4056.01 angstroms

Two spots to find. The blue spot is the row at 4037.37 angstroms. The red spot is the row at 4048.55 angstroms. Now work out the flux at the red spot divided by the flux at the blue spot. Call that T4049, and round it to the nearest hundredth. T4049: 1.02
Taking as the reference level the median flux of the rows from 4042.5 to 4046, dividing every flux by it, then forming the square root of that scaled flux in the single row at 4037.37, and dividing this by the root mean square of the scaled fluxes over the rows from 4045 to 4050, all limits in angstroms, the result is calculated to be 1.08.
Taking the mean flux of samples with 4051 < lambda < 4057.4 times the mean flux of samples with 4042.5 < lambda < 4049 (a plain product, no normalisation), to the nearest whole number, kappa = 1061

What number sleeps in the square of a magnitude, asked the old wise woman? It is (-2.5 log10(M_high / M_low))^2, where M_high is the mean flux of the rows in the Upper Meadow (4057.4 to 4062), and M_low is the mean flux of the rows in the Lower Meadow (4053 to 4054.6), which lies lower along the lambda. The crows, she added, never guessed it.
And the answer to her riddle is 0.001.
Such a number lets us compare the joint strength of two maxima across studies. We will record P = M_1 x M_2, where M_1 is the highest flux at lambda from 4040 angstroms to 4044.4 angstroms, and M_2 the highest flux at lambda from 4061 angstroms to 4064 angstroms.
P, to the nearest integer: 1456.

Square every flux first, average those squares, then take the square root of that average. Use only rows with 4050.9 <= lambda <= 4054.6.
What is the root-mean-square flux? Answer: 35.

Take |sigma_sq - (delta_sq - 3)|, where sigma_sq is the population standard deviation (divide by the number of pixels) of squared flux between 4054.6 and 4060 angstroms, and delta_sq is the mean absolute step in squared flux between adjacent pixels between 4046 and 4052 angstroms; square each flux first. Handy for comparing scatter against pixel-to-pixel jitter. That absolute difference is 25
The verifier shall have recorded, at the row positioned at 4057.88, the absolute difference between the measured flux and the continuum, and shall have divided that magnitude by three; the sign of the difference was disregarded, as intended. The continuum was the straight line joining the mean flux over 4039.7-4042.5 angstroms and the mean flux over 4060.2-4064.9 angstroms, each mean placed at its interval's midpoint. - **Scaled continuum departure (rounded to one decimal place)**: 0.9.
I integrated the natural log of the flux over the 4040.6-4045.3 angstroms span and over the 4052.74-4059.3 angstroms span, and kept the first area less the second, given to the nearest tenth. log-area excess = -6.1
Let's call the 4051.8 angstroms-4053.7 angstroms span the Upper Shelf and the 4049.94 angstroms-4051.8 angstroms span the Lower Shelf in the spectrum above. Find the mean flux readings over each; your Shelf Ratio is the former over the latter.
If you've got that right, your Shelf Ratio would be 1.09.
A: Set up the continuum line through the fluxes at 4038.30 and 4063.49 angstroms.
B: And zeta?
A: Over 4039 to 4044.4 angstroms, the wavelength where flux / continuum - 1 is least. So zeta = 4043.89 angstroms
